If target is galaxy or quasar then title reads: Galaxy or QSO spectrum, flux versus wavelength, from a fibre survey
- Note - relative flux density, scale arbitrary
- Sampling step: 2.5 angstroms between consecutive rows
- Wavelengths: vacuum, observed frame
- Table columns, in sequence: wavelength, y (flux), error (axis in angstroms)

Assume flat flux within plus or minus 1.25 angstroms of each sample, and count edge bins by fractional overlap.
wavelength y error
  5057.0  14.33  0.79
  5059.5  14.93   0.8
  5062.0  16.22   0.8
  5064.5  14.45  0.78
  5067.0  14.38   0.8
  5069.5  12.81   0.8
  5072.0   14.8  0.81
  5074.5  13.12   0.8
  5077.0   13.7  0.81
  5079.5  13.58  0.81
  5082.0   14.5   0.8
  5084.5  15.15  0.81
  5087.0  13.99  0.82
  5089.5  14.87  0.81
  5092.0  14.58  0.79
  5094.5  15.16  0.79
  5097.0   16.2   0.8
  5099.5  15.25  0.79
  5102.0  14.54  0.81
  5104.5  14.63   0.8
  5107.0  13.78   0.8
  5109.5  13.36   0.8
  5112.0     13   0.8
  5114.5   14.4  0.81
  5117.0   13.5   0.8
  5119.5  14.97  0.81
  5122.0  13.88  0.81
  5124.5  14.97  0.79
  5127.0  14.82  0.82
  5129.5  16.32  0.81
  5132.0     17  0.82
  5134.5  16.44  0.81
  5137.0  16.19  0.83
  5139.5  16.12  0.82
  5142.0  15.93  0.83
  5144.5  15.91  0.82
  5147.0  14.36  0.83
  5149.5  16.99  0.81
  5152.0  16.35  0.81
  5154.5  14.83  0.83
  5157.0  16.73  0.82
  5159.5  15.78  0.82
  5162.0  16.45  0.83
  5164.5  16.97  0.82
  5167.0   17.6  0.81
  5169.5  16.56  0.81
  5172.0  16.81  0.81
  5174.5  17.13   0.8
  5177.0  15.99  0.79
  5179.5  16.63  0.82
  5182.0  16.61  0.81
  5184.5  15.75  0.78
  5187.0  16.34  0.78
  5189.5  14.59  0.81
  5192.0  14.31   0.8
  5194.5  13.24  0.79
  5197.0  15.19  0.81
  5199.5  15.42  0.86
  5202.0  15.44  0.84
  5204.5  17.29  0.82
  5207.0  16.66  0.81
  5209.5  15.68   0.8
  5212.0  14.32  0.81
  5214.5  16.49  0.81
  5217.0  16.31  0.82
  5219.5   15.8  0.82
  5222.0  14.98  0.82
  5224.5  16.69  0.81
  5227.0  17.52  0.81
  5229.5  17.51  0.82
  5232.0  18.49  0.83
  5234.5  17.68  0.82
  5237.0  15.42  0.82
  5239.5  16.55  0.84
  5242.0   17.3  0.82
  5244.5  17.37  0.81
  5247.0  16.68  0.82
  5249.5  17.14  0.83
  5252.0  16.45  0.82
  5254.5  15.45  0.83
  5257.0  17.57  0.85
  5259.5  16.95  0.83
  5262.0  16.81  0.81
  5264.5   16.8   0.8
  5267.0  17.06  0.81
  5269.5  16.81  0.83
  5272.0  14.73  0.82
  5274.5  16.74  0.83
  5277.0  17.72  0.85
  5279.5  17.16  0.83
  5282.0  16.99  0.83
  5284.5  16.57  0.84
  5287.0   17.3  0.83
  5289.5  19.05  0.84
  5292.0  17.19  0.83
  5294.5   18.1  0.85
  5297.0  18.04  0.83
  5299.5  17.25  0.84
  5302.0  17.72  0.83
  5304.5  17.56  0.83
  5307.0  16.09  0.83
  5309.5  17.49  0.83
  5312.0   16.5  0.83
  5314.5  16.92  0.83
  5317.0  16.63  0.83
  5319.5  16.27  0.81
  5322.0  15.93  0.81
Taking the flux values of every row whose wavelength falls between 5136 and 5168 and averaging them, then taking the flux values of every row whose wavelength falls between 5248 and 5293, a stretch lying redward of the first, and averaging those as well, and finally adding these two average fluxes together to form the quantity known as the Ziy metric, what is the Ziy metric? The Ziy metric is 33.1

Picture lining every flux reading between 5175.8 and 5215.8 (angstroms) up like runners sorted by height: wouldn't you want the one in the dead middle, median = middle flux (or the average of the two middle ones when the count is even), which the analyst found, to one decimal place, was 15.7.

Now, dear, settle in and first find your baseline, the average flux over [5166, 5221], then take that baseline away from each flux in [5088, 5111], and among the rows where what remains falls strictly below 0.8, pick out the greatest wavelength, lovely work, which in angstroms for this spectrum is 5109.5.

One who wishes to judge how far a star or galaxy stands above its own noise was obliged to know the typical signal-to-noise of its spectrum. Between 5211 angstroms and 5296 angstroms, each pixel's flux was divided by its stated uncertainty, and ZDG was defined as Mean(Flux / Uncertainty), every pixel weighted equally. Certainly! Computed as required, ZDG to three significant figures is 20.4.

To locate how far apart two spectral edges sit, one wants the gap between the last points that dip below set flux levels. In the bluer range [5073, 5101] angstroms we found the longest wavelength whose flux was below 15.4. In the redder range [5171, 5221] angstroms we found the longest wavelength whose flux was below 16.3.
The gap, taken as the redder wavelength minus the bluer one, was 120.0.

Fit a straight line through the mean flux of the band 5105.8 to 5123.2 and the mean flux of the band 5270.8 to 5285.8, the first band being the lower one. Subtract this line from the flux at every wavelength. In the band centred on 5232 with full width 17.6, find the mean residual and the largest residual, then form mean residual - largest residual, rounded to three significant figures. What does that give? -1.37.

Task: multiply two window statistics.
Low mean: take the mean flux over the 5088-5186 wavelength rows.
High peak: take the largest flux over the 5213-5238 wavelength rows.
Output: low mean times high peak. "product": 288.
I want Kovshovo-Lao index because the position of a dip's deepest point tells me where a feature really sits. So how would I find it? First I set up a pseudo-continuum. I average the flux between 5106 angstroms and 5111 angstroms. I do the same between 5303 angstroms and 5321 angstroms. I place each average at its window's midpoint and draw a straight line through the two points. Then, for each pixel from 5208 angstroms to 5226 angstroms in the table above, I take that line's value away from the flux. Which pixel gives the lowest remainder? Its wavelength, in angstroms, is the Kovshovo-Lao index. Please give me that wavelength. 5212.0 angstroms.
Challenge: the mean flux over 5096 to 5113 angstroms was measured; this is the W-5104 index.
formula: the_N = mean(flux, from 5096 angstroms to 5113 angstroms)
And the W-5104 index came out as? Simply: 14.4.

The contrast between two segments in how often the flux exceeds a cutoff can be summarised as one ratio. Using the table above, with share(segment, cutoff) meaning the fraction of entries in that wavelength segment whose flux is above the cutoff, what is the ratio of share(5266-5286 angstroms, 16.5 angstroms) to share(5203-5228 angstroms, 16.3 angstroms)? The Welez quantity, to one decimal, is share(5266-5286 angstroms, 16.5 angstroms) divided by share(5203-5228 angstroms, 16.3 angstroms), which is 1.5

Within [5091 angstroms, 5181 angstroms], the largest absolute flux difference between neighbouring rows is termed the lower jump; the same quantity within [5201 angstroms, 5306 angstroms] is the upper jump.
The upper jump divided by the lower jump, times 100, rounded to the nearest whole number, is 86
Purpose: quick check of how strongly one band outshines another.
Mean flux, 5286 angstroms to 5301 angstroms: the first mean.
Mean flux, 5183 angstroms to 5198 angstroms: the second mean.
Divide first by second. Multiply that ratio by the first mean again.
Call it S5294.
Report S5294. 21.3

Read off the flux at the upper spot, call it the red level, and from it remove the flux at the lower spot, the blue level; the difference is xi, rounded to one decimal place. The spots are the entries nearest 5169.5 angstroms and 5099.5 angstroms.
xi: 1.3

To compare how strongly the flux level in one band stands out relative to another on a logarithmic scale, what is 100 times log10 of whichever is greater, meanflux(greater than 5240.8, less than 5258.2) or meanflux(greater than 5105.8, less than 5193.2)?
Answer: 123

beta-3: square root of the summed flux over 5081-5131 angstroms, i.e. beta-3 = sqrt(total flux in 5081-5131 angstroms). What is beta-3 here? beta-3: 17.1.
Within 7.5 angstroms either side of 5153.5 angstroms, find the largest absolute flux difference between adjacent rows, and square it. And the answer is 6.9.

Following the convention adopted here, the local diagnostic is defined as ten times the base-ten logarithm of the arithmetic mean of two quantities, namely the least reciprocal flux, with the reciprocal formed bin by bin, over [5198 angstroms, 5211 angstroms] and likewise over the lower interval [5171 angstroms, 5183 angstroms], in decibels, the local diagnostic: -12.4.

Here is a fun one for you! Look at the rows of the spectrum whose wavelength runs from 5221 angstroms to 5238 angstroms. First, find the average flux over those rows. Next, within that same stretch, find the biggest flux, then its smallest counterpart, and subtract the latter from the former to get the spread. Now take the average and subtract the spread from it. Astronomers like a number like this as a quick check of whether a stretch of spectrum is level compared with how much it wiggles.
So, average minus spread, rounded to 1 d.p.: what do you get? 13.4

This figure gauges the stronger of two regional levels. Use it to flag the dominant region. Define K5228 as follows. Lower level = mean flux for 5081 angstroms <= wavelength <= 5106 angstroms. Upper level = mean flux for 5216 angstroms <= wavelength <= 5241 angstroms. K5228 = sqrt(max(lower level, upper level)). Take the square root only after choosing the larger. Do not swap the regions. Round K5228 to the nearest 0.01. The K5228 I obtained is 4.09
